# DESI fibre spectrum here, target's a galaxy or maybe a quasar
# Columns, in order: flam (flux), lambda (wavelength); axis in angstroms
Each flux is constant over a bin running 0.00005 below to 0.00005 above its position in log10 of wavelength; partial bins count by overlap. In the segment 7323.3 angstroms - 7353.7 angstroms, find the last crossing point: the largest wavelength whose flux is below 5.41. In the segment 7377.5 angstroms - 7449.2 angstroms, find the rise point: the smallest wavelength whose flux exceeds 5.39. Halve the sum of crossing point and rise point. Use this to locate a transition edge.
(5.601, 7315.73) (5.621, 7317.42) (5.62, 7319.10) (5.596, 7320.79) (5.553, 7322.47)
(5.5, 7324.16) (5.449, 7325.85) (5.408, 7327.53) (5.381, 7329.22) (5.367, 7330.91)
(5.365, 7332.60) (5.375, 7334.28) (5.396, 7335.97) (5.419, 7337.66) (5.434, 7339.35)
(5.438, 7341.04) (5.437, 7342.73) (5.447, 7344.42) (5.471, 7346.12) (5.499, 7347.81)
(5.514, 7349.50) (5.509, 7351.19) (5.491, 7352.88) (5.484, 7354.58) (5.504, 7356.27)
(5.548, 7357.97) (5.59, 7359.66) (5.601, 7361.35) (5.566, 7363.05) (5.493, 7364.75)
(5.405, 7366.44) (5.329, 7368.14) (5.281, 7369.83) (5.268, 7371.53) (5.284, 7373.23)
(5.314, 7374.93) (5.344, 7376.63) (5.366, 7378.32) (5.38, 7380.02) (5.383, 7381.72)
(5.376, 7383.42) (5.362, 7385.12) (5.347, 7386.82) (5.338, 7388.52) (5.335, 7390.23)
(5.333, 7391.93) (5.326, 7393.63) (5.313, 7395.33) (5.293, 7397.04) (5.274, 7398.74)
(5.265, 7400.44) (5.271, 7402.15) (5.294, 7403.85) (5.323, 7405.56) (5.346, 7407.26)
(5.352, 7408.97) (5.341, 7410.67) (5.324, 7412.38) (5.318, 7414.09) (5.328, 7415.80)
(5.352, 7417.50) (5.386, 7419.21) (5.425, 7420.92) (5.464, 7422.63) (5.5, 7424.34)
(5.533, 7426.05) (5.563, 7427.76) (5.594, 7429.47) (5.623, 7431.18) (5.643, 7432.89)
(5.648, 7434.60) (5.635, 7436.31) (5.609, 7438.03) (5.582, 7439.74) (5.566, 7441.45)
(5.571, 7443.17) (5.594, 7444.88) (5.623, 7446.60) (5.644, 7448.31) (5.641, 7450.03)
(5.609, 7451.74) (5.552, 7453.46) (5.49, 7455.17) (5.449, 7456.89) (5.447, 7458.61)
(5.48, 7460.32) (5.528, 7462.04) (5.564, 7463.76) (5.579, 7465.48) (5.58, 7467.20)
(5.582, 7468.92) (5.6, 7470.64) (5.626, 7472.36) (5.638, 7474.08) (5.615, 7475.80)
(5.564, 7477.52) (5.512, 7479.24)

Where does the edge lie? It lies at 7378.4 angstroms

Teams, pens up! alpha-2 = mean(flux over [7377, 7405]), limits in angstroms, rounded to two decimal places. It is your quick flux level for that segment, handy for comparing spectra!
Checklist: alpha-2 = 5.33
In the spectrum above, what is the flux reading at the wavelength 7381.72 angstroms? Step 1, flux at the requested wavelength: 5.383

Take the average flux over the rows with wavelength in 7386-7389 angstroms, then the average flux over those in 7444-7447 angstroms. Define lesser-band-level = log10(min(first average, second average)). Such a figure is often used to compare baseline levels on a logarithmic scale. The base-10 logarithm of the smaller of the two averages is 0.728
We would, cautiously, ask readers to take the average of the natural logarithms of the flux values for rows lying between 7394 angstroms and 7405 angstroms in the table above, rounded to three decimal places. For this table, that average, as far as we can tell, 1.665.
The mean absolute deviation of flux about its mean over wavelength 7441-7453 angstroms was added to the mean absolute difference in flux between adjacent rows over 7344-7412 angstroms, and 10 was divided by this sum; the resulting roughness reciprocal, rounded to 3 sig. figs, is 208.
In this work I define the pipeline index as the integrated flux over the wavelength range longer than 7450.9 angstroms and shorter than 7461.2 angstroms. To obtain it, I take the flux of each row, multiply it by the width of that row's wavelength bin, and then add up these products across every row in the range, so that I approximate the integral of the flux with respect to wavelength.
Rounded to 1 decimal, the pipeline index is 56.7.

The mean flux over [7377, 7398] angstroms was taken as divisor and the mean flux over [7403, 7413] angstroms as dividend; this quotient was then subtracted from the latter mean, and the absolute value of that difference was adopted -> 4.33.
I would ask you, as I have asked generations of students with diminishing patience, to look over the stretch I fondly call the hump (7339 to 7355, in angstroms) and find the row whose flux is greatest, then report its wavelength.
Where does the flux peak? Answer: 7349.50 angstroms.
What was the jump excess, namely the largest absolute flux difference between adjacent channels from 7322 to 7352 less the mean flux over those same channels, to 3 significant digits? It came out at -5.39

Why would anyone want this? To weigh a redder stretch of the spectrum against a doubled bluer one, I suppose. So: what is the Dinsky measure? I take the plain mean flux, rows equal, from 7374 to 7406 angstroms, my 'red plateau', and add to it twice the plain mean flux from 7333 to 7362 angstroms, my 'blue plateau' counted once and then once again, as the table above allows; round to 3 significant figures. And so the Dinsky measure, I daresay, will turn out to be 16.3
